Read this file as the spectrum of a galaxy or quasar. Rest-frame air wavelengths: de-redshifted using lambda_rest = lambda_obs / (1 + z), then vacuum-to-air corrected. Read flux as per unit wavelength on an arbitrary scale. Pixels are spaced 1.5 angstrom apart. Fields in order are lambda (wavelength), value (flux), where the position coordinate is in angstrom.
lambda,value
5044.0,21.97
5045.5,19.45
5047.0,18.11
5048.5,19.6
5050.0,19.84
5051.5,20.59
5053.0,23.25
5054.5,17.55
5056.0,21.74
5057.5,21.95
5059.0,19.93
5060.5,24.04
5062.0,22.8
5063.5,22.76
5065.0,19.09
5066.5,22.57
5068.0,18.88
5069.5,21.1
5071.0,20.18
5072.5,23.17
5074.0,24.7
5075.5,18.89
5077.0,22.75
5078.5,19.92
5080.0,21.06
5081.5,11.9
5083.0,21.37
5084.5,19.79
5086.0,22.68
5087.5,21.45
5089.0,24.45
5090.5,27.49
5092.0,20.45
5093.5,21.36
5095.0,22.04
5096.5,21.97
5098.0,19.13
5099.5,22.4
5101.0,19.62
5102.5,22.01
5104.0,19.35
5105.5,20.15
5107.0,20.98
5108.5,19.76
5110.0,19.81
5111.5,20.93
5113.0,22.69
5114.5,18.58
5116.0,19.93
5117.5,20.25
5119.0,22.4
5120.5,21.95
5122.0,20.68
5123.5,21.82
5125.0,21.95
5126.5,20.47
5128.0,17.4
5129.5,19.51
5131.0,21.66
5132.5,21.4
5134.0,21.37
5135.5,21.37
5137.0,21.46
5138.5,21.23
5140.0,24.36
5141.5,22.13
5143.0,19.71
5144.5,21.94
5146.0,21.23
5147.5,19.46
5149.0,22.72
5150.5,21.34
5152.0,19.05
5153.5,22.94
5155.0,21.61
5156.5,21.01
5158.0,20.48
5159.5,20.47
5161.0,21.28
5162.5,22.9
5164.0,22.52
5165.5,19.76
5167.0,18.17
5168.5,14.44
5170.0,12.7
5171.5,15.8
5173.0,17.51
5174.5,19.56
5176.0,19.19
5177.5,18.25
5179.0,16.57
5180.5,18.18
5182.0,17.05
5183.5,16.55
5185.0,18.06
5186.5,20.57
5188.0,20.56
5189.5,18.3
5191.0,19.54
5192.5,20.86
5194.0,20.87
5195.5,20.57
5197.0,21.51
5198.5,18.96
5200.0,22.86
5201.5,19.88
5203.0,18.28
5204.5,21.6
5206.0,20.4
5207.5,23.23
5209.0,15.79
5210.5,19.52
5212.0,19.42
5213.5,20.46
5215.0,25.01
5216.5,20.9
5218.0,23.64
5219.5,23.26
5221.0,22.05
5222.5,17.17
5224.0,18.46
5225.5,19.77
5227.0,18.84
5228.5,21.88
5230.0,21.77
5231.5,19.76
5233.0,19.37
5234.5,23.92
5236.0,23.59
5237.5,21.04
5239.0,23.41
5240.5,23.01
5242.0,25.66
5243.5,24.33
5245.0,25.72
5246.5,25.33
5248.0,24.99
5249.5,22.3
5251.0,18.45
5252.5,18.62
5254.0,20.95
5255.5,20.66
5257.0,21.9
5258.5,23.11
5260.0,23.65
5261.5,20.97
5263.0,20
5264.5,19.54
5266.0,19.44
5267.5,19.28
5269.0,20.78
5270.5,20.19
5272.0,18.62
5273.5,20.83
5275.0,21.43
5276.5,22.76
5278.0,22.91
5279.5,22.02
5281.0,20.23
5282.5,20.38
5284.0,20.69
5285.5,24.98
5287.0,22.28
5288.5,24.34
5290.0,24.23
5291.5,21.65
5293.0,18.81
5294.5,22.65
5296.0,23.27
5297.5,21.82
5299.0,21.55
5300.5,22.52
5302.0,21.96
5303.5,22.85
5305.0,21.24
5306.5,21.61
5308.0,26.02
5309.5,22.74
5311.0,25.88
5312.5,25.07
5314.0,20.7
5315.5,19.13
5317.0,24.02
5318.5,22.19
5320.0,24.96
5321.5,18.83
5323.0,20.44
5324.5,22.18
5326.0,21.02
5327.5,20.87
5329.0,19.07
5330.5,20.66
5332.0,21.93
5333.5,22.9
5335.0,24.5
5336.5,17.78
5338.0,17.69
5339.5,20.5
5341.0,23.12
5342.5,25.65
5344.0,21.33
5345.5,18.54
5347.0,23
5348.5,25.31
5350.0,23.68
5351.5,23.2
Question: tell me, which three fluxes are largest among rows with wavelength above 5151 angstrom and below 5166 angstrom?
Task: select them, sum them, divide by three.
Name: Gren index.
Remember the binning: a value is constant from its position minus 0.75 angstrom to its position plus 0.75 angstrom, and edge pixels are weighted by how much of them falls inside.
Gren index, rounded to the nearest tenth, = 22.8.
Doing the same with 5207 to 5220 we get 24.0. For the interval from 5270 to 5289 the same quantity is 24.1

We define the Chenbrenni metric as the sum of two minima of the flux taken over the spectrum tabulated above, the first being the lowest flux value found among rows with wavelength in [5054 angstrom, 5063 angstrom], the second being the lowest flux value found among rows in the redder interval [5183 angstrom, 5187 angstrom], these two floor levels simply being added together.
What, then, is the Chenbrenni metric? 34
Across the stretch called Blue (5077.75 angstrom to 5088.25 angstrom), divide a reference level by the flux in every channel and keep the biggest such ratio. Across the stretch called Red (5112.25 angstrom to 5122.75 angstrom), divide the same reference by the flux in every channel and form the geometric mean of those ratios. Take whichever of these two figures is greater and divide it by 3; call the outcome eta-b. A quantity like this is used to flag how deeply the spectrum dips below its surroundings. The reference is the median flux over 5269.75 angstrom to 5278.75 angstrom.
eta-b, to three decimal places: 0.592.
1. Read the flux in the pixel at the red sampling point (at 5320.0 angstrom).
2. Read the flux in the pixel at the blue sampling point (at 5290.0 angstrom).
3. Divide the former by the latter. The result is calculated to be 1.03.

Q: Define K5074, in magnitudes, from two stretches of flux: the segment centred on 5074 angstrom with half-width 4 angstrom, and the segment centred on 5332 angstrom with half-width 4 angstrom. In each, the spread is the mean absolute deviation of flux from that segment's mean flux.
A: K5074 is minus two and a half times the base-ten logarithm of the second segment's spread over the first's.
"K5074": 0.2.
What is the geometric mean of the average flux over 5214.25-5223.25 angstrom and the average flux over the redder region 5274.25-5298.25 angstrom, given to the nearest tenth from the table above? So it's 22.1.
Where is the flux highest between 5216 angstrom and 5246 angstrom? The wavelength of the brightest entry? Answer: 5245.0 angstrom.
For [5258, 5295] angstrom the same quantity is 5285.5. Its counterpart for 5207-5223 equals 5215.0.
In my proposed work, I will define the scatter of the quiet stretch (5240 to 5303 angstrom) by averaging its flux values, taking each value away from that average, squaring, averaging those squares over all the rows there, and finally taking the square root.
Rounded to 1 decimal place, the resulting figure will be 2.0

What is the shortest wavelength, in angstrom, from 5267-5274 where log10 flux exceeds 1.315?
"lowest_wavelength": 5269.0 angstrom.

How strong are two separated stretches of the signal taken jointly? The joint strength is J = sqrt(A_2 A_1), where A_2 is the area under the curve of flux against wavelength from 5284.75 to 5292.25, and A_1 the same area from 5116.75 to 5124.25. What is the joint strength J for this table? 168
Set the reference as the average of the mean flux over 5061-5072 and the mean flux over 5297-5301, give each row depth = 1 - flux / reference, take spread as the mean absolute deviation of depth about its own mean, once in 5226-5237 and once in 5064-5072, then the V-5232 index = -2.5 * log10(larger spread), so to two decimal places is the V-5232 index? 2.76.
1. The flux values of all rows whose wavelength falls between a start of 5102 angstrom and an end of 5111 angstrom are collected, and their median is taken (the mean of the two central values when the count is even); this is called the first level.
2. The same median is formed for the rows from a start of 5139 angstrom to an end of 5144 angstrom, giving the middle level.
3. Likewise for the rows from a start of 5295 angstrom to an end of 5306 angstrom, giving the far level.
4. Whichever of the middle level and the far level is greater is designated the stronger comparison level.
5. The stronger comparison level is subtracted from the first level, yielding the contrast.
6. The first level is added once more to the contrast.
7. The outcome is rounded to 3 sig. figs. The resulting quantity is 17.8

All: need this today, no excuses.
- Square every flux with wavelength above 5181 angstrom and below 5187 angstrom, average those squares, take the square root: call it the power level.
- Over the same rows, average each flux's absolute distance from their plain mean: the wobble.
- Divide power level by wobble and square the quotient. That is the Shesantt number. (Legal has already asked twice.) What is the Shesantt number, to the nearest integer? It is 208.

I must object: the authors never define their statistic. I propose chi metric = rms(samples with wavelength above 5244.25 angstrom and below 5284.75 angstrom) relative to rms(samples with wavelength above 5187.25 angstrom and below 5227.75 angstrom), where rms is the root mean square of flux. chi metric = 1.04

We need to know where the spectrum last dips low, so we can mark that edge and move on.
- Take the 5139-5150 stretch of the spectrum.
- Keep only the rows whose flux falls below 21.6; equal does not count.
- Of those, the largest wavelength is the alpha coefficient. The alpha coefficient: 5147.5 angstrom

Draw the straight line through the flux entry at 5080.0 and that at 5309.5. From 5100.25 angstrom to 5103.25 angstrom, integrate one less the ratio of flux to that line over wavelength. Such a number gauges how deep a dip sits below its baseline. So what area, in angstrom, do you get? 0.1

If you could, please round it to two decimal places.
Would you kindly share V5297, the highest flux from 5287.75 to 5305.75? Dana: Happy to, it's 24.34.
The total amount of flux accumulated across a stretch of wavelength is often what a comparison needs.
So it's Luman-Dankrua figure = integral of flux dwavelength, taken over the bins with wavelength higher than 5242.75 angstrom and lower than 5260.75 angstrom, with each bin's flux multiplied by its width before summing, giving 405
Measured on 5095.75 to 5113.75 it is 373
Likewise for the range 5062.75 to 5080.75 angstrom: 383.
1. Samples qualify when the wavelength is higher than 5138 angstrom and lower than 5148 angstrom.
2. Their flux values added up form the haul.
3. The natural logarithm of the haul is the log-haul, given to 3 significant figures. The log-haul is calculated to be 5.01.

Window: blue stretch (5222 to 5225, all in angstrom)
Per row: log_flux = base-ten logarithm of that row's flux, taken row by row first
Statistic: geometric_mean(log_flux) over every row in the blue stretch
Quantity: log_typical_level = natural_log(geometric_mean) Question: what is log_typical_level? 0.223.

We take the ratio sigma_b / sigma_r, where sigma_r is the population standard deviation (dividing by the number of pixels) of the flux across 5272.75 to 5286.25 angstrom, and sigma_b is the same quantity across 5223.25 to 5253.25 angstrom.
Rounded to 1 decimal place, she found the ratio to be 1.7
